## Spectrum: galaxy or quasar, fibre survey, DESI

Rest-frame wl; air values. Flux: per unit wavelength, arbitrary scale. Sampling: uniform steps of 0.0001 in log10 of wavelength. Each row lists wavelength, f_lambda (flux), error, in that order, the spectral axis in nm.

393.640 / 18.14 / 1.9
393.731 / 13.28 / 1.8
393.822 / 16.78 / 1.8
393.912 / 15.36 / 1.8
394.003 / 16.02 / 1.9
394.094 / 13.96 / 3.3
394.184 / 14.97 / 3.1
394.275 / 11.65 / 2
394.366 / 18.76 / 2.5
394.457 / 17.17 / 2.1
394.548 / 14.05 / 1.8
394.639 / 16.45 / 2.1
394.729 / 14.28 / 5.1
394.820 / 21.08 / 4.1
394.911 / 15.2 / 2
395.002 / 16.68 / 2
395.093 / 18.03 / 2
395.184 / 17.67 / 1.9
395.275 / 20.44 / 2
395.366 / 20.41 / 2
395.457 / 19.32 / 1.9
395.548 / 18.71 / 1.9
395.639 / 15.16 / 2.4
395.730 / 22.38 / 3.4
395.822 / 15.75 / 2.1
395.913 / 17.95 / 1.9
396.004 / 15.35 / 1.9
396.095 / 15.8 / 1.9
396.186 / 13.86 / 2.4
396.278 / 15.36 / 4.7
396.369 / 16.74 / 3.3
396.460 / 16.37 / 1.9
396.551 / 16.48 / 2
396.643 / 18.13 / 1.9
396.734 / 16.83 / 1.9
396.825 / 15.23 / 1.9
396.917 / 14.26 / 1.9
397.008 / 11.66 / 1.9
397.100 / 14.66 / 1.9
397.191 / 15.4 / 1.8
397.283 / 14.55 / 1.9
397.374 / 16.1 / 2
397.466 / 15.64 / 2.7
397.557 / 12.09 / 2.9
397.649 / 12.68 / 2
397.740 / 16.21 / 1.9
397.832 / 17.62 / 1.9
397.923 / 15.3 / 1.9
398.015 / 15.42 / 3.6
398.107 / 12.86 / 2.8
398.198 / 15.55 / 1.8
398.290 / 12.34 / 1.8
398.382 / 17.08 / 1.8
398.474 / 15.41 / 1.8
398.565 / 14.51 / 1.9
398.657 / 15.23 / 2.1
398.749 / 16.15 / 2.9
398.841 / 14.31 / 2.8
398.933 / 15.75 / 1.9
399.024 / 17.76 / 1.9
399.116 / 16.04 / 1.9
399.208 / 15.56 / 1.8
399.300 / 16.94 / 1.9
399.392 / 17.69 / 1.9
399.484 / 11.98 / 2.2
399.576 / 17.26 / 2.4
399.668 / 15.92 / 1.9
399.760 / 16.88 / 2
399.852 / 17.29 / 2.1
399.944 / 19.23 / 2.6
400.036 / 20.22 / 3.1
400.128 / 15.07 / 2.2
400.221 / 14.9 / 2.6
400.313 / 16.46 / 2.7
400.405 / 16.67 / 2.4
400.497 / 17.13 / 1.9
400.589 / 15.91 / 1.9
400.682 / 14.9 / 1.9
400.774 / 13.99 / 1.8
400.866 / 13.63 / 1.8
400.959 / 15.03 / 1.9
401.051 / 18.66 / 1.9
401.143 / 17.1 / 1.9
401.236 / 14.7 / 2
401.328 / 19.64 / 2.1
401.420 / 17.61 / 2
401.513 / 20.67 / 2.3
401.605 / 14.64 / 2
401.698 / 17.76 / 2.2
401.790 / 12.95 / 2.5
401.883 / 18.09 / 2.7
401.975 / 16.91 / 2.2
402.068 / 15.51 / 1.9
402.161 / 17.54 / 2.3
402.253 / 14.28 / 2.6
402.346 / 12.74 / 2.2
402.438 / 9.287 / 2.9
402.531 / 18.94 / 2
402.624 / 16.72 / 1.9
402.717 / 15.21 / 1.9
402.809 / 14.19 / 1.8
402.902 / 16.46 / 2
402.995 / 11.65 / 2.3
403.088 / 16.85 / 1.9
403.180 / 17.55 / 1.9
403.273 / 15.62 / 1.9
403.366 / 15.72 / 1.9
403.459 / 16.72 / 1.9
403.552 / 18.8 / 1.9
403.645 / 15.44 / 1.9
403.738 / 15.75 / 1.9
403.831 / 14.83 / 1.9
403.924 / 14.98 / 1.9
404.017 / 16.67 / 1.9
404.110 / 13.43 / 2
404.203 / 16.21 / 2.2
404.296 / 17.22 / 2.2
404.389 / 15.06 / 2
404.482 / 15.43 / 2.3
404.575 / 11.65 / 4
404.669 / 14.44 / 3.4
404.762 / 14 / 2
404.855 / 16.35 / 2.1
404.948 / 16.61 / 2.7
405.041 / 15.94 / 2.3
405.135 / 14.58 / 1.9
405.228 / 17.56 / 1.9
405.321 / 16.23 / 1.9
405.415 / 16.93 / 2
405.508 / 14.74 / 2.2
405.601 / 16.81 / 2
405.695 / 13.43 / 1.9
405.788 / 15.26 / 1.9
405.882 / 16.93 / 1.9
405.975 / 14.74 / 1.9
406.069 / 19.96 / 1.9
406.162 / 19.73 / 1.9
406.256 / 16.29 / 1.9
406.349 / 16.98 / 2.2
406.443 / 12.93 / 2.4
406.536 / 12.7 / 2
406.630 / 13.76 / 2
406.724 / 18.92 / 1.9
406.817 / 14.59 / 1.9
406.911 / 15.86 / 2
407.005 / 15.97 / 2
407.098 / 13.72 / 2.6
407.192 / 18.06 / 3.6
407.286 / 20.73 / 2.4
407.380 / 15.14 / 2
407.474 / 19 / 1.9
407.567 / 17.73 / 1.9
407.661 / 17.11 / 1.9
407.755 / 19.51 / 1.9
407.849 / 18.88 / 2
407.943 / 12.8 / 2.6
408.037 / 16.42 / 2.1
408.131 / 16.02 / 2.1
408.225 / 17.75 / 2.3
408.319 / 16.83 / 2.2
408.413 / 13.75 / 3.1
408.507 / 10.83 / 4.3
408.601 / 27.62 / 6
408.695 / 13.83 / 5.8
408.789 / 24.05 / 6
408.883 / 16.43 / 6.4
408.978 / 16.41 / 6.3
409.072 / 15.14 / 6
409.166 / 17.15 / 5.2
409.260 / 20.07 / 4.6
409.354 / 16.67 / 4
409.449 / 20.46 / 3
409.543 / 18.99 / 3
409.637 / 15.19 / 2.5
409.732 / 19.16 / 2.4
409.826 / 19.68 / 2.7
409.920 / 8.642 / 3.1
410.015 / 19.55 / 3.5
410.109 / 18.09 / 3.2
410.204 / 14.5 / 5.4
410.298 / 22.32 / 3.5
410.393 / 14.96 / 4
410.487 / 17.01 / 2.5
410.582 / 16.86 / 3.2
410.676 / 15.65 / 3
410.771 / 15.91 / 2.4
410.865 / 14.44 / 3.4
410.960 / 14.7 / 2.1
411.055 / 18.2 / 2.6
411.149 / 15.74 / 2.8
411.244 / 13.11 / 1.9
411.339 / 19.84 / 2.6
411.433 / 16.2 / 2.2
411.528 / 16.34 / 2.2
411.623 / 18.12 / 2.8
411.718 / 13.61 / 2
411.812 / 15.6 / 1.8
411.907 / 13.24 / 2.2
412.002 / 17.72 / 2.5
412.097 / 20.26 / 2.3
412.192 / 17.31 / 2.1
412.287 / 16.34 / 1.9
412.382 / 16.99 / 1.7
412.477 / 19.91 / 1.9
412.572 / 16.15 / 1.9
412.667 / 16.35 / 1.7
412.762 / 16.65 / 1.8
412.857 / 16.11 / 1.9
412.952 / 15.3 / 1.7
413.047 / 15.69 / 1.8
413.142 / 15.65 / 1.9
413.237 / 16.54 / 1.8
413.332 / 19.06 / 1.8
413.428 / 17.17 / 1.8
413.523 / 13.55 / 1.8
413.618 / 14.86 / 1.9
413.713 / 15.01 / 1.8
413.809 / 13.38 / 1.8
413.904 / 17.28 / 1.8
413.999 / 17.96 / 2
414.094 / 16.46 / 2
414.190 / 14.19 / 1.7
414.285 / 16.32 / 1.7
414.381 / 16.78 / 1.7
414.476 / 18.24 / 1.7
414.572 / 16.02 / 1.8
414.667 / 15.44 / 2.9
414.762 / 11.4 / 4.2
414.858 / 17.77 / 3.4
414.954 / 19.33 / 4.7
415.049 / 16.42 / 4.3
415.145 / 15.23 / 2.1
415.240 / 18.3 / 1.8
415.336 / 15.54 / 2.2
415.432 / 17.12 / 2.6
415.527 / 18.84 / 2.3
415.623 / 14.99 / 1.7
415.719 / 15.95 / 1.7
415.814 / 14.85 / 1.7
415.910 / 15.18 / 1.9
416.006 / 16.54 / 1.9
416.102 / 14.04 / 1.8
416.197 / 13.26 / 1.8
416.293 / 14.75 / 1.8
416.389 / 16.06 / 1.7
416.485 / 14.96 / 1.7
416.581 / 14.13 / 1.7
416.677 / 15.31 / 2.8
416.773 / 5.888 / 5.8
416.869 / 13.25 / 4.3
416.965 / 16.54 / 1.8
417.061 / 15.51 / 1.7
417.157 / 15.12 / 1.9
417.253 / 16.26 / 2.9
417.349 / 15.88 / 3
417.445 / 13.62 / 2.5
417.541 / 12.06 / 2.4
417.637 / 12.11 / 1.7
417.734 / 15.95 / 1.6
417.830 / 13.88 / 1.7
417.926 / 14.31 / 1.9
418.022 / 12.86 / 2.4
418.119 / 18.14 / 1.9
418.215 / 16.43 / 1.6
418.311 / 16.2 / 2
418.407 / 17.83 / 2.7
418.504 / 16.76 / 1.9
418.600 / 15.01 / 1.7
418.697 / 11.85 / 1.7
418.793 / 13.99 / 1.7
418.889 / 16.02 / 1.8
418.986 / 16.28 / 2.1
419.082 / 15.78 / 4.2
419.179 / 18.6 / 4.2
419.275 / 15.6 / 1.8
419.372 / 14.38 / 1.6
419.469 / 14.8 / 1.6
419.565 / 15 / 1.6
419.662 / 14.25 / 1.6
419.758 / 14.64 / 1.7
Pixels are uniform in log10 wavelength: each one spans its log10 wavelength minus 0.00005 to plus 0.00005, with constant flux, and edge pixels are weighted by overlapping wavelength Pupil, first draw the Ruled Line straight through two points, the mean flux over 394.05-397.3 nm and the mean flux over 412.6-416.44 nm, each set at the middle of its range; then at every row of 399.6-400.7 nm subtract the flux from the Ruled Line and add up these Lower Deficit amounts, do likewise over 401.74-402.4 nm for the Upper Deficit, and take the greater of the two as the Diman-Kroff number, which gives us 5.9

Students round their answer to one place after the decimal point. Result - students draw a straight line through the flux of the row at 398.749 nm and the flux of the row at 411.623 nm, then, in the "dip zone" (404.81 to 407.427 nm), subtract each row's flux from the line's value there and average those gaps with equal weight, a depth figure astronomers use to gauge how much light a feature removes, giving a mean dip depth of 1.2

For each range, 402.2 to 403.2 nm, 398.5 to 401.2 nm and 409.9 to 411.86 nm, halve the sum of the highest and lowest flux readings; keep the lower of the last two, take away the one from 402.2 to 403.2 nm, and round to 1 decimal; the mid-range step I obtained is 1.4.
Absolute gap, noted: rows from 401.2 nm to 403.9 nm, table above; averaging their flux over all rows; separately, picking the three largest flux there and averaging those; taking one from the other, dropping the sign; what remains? 3.8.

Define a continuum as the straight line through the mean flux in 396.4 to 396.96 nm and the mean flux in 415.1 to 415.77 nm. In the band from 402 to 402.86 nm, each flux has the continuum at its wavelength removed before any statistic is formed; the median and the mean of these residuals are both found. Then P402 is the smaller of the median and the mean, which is -1.4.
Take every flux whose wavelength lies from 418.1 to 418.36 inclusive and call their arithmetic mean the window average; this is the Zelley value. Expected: 16.9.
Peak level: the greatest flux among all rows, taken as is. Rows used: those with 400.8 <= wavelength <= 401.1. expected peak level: 18.66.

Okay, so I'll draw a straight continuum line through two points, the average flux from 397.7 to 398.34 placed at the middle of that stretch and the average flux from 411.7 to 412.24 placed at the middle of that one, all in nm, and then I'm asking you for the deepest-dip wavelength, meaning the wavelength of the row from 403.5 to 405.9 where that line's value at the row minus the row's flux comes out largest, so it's 404.575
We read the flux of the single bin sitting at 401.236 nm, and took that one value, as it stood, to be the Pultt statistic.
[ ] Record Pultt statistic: 14.7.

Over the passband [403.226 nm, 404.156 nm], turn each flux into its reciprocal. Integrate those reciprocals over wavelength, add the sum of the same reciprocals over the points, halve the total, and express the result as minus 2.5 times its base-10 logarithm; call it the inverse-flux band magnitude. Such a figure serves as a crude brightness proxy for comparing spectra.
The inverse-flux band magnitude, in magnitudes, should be 1.1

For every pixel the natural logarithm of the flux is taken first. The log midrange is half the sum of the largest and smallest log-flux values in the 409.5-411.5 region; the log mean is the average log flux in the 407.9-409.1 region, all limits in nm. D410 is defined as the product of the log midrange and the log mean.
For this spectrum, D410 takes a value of 7.34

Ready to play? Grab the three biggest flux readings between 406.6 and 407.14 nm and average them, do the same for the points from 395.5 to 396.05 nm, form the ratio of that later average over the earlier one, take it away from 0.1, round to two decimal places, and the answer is -0.76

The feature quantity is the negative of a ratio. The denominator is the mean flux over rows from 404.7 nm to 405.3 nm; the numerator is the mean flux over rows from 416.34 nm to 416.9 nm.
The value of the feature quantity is -0.84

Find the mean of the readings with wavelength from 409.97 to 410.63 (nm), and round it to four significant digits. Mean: 17.61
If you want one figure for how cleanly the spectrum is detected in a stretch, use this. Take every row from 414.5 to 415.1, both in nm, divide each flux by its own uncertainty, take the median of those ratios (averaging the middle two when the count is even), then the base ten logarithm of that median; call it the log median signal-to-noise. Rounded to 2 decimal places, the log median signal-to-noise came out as 0.67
